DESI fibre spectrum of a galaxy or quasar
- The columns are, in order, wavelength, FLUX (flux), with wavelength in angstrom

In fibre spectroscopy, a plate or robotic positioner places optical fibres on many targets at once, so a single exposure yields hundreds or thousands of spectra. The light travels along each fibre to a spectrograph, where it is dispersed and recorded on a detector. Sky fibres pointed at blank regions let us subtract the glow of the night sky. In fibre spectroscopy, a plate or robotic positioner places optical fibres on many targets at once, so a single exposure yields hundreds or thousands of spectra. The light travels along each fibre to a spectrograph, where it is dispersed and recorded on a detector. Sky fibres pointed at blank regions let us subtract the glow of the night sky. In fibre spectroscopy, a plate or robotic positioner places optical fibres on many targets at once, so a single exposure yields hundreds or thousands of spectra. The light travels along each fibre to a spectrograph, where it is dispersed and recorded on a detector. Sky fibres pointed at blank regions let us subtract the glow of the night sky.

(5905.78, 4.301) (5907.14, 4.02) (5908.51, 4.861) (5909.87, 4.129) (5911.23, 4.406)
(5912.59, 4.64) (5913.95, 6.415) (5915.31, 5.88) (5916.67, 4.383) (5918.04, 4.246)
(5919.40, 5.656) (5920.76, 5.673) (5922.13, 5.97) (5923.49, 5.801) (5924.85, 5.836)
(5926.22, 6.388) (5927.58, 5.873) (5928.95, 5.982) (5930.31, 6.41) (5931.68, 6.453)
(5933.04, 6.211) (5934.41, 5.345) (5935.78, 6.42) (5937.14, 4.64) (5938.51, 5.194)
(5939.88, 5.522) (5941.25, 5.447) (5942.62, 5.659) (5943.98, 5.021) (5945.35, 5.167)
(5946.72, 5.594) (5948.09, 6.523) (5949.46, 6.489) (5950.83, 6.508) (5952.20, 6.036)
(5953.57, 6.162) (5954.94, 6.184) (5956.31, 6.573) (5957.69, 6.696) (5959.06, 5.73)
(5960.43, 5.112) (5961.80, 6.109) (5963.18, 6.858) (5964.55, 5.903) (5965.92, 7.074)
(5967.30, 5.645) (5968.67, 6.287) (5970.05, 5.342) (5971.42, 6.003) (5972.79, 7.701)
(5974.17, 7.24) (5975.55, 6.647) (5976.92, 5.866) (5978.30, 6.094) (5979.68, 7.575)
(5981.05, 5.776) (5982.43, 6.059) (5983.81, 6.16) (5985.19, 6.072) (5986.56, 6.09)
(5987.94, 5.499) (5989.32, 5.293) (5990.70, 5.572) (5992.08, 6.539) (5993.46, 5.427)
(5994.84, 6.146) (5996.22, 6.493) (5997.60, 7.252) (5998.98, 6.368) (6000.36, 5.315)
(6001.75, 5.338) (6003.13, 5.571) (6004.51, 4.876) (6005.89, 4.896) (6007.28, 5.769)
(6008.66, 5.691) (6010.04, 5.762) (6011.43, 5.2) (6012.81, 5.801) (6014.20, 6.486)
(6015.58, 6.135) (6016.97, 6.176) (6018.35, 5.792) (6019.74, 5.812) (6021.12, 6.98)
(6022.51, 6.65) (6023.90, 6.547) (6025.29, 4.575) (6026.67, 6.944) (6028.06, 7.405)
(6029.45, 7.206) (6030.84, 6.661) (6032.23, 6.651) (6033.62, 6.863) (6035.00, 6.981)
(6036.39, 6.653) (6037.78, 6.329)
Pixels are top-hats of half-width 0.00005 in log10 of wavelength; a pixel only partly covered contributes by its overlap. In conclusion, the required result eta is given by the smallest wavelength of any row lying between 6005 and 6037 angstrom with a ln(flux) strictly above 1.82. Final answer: 6014.20 angstrom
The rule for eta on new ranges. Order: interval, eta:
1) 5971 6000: 5972.79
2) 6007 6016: 6014.20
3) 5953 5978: 5954.94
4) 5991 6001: 5992.08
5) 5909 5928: 5913.95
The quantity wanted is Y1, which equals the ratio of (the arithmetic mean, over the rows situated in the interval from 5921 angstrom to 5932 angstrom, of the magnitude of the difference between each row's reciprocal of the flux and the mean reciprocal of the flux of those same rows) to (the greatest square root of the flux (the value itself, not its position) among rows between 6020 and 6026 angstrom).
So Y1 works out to 0.0025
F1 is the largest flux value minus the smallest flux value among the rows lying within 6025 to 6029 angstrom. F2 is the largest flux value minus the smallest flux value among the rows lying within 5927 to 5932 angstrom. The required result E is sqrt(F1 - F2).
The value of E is 1.50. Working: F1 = 2.8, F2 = 0.6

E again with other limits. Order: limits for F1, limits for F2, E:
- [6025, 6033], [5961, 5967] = 1.29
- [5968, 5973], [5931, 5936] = 1.12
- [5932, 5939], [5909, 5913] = 1.13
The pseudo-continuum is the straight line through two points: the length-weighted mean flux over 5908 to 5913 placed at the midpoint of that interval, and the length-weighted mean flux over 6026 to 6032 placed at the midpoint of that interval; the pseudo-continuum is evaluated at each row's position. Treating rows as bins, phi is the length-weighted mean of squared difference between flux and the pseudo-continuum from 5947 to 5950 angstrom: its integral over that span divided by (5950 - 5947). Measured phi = 1.26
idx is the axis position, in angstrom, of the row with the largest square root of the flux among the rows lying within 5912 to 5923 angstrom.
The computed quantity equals 5913.95 angstrom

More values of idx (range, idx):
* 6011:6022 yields 6021.12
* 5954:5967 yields 5965.92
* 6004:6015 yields 6014.20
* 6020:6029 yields 6028.06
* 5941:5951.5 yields 5948.09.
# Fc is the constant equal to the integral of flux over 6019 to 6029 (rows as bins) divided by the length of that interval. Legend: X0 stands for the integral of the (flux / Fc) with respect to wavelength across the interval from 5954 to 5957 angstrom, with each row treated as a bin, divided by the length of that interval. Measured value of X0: 0.99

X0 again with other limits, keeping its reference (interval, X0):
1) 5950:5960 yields 0.97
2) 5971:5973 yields 1.05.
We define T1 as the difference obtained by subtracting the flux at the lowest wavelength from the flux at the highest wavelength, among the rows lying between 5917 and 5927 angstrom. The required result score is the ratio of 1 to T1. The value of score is 0.5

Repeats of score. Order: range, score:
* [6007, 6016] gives 2.7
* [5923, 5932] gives 1.5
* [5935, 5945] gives -0.7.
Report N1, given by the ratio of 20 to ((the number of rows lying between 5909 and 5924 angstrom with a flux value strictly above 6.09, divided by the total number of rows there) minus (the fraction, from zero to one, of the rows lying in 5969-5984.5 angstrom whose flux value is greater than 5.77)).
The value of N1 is -24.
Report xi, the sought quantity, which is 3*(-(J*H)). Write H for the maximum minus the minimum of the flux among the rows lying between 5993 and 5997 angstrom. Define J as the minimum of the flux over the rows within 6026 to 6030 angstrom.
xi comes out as -22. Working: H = 1.1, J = 6.944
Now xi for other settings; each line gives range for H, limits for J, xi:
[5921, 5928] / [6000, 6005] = -9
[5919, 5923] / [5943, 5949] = -5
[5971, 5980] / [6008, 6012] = -29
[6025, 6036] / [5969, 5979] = -45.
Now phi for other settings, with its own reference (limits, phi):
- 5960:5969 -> 0.65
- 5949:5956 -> 0.85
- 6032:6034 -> 0.12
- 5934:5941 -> 0.47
